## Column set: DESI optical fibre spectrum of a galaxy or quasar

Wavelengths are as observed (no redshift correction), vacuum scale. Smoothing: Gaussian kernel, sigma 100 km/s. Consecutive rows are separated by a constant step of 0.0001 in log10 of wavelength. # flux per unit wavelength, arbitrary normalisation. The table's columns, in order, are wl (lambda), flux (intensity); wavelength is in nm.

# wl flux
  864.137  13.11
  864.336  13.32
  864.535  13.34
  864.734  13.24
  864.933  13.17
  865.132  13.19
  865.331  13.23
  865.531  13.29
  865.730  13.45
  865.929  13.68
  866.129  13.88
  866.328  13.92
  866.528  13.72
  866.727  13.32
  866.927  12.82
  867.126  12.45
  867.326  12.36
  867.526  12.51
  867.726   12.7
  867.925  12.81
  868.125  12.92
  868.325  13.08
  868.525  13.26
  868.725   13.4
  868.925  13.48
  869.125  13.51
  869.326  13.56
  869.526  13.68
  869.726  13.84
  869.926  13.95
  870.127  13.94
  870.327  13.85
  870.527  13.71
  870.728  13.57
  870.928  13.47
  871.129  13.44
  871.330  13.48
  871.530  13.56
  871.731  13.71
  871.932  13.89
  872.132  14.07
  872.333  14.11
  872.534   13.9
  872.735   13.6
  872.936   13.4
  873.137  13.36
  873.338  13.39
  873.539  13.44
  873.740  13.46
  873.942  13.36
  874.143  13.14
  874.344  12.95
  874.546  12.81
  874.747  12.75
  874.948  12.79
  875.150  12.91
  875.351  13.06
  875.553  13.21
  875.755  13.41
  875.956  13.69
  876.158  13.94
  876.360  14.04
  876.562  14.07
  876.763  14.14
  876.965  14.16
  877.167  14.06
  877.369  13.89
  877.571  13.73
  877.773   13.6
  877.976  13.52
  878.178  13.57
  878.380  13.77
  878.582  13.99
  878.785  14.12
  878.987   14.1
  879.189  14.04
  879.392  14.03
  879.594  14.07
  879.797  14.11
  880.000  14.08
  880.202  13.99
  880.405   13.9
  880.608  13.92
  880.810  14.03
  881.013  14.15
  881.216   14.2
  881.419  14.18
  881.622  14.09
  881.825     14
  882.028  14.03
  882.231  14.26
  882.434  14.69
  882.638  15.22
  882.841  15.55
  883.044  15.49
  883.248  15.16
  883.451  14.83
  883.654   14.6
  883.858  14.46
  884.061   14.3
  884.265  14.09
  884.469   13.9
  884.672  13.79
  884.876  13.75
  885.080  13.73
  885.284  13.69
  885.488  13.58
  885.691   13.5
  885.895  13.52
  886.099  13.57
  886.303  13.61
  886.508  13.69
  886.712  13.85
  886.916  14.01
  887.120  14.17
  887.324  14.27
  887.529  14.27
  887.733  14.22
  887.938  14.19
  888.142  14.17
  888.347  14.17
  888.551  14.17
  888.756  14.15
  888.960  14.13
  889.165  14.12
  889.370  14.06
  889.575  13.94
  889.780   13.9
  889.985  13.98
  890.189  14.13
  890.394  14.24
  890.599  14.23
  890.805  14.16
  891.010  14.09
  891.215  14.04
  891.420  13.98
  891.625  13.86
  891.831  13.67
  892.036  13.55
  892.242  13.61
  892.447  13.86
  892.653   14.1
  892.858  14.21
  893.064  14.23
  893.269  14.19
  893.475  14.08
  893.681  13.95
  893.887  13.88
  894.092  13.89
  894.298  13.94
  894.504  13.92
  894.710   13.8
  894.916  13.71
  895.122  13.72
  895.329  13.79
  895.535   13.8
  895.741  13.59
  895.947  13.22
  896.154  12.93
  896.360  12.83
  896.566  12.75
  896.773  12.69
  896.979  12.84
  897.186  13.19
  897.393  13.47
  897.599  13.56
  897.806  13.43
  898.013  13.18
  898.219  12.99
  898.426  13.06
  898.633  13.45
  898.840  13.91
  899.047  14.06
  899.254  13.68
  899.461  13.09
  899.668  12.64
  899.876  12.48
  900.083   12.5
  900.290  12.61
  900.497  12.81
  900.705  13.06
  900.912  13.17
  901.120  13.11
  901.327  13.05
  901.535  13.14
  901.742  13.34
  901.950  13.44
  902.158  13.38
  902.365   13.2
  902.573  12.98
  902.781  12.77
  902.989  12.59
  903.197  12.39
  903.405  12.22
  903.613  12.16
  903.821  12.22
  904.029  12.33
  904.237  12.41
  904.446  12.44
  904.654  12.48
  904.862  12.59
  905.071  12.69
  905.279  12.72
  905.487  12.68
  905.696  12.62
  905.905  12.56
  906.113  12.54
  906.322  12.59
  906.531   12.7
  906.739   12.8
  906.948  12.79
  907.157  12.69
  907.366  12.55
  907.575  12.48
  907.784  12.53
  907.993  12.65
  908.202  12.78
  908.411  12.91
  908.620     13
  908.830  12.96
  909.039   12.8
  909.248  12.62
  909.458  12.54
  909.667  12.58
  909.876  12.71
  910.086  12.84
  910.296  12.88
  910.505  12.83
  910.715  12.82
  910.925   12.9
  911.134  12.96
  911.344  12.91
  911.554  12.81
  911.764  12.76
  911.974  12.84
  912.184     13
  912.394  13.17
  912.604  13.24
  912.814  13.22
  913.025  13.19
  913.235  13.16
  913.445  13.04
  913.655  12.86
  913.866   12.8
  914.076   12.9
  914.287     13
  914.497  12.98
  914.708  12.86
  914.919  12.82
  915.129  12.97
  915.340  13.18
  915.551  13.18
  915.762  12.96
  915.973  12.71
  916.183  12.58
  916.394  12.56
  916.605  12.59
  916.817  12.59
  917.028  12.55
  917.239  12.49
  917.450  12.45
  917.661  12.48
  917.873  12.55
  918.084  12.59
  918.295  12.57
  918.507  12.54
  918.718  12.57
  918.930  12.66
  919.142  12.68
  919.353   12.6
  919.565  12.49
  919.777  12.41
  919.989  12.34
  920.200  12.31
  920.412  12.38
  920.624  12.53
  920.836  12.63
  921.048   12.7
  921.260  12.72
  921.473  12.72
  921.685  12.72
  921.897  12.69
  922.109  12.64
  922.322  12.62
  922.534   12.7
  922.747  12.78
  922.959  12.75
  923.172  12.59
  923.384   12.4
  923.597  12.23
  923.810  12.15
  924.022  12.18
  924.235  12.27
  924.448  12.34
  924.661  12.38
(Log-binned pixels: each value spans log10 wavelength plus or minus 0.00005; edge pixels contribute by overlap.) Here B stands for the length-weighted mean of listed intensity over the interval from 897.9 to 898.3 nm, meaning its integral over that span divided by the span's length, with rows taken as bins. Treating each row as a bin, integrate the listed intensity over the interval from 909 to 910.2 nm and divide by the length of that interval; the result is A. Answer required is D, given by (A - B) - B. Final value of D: -13.6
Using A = 12.7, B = 13.1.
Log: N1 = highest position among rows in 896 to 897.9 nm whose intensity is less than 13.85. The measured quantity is 897.806 nm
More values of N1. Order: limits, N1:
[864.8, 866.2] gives 865.929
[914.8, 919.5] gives 919.353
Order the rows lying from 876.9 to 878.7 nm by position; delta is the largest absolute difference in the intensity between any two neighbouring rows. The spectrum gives 0.22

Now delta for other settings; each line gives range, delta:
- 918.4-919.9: 0.11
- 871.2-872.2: 0.18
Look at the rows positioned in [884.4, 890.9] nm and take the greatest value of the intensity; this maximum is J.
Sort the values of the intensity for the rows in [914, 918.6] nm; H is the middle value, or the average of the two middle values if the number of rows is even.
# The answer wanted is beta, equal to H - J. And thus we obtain -1.7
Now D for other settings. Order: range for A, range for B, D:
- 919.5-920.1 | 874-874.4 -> -13.8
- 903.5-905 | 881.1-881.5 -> -16.0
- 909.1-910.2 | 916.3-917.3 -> -12.4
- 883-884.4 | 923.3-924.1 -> -9.8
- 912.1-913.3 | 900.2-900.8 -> -12.5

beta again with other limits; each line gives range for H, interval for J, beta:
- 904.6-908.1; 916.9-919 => 0.0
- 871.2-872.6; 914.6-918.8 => 0.7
